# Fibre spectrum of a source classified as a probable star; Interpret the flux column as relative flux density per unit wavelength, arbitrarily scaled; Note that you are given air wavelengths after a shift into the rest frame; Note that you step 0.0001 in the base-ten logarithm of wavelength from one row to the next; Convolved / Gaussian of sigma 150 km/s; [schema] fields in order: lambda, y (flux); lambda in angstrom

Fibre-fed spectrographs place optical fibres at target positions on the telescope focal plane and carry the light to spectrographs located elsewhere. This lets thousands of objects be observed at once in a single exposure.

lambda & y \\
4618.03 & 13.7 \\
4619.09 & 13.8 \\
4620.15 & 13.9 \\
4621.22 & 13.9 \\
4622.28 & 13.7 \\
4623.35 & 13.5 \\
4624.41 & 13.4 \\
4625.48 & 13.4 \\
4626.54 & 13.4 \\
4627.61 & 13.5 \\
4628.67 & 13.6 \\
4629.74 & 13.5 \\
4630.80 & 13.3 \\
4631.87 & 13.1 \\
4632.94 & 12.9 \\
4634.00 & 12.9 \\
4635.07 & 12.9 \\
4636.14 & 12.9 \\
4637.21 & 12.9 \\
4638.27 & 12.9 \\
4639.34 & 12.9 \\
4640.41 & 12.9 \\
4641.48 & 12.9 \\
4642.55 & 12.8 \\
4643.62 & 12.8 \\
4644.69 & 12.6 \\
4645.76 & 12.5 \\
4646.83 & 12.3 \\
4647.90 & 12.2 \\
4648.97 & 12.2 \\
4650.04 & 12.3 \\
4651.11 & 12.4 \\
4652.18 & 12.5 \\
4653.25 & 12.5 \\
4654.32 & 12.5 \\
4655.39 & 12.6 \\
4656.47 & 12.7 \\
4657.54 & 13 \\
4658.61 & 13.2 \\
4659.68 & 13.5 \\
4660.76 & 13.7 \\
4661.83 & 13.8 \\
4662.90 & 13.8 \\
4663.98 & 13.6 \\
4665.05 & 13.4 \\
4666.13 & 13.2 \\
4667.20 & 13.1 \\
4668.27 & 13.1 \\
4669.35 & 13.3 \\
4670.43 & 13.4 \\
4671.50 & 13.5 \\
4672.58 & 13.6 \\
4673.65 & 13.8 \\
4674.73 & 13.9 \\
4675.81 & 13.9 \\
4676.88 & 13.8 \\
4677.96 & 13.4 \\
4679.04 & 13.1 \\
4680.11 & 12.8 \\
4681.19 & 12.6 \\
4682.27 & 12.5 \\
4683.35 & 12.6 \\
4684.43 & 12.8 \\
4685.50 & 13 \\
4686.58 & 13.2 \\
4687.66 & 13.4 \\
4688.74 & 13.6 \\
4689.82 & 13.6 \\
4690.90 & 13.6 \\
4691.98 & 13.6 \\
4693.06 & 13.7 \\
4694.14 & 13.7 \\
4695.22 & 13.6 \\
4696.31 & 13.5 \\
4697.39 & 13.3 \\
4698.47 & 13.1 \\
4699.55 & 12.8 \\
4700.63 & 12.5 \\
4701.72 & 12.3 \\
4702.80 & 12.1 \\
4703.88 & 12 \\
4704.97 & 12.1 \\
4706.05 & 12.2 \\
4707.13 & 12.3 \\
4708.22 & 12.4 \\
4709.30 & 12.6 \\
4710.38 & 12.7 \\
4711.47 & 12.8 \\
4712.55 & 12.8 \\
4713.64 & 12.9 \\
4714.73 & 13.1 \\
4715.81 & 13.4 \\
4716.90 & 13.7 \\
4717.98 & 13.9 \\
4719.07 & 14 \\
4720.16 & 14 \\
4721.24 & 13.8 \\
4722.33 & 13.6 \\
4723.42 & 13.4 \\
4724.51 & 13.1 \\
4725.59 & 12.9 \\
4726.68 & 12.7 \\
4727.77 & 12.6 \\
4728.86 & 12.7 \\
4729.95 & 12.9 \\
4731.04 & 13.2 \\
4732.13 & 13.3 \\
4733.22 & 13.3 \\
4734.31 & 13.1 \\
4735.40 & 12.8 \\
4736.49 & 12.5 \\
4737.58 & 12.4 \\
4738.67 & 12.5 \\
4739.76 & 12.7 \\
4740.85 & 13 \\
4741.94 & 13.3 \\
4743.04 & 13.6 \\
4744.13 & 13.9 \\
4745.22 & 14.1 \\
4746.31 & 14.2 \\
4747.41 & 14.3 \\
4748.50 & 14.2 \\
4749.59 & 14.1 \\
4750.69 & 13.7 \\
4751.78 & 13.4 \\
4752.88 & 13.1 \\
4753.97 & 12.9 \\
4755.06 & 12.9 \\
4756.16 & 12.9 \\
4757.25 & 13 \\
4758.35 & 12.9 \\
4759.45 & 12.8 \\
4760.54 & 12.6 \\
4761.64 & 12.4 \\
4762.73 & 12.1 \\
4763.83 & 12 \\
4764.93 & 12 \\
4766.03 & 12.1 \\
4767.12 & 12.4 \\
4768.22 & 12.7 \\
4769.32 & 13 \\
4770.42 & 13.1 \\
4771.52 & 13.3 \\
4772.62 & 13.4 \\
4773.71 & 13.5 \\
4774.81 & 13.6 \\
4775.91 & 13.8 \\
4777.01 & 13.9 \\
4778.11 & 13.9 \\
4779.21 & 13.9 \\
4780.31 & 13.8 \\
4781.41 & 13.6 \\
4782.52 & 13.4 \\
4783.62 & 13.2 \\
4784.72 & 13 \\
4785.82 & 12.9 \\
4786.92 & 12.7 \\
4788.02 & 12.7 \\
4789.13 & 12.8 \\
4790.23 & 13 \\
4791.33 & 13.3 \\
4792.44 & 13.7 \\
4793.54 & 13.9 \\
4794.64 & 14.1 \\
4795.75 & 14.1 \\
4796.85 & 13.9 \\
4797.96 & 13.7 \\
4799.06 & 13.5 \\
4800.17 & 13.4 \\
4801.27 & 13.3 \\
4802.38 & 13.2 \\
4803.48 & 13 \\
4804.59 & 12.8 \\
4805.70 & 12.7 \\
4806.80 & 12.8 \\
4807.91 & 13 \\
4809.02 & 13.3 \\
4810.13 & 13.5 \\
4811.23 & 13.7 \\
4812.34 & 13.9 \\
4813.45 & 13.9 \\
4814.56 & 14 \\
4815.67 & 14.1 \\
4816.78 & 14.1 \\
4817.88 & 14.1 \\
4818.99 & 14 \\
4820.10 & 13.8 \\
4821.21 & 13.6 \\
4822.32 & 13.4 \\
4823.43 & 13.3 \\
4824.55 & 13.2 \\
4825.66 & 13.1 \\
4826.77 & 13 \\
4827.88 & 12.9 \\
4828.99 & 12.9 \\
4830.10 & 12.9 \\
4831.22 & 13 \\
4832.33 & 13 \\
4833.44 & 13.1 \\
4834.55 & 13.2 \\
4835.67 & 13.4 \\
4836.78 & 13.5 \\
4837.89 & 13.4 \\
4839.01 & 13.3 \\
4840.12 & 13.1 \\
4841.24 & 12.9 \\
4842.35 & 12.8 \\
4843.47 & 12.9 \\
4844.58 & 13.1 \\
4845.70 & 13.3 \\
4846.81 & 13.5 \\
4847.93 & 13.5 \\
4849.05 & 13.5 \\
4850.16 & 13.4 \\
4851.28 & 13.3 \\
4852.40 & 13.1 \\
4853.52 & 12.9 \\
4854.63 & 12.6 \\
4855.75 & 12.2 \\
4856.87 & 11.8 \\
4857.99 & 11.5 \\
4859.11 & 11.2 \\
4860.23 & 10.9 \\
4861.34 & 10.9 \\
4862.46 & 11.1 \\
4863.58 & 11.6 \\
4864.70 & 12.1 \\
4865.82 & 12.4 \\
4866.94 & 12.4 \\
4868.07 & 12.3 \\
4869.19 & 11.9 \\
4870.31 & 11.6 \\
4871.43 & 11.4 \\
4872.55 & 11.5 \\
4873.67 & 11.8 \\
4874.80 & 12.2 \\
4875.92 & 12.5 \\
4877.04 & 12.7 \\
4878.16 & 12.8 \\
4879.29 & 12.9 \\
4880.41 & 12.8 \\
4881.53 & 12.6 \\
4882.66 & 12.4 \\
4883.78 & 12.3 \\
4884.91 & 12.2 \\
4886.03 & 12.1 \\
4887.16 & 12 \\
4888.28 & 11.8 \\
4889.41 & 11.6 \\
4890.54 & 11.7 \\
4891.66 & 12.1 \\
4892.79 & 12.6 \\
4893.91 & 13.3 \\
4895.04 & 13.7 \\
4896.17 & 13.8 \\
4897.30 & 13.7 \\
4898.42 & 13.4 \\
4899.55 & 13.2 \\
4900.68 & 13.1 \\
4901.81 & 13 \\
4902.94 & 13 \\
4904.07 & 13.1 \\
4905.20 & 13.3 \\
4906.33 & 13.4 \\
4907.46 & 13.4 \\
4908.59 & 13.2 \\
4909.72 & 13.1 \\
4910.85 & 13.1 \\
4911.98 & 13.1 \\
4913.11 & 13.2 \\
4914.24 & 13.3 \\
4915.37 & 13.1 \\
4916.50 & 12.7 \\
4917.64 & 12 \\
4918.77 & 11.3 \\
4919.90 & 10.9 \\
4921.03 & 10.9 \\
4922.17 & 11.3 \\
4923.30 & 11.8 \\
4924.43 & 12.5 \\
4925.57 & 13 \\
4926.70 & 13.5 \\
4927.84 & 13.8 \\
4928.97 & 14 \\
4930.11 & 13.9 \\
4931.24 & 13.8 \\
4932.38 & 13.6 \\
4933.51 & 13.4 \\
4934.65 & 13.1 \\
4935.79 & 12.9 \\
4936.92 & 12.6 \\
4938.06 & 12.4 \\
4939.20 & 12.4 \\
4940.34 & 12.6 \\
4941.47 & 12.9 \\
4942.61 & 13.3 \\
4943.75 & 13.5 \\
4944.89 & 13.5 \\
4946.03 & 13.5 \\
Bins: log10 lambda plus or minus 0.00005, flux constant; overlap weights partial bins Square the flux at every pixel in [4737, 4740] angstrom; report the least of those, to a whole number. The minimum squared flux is 154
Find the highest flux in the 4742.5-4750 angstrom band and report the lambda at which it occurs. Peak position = 4747.41 angstrom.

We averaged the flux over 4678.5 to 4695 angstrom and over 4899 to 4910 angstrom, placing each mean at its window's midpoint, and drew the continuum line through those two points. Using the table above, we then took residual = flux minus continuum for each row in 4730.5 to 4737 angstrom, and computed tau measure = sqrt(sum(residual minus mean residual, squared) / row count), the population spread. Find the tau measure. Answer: 0.29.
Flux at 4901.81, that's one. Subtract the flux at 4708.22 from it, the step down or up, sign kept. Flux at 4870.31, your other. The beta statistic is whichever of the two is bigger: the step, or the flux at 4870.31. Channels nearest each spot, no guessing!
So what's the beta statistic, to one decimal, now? 11.6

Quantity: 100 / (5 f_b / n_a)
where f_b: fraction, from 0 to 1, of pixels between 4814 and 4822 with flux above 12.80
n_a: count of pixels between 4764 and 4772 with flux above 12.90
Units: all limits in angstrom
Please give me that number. 60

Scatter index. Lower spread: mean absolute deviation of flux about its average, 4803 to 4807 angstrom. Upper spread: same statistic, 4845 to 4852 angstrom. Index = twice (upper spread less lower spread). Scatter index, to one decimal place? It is 0.0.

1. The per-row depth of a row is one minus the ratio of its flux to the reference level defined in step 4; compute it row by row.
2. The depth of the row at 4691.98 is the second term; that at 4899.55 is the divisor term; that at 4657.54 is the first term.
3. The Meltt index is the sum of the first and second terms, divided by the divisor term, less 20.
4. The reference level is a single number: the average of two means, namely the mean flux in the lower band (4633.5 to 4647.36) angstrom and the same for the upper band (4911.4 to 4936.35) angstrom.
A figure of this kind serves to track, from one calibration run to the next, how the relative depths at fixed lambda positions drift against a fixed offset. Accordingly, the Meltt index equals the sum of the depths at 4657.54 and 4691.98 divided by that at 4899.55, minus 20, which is -18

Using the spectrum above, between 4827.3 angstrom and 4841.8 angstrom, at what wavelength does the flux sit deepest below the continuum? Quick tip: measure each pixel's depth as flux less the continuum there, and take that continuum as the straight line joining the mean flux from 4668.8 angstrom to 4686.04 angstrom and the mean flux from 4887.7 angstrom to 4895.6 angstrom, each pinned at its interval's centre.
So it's 4827.88 angstrom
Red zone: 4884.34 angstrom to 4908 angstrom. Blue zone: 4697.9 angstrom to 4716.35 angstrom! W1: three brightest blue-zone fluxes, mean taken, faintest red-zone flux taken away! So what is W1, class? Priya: 1.6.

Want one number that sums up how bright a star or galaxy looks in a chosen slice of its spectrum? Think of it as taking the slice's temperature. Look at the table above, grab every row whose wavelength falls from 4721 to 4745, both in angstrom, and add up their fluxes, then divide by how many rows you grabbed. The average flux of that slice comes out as 13.06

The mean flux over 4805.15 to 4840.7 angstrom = 13.4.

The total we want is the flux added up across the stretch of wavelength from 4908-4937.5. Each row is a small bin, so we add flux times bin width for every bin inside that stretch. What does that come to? 378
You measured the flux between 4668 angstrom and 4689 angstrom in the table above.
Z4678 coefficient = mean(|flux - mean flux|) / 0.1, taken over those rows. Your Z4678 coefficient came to 3.7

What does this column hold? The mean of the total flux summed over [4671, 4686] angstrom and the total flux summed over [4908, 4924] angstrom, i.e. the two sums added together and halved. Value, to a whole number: 179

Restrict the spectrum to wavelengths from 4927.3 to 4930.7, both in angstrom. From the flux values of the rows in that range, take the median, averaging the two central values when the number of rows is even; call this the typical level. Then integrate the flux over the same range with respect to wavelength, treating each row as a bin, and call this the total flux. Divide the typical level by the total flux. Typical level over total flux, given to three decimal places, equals 0.294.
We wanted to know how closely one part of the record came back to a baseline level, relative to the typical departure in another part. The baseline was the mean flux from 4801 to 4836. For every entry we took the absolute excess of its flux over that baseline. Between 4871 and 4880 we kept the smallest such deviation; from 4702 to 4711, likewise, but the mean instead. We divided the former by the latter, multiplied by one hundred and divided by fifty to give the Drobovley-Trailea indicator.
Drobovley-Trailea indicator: 0.86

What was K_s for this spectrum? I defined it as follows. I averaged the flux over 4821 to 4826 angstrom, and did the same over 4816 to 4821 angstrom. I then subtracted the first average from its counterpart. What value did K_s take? 0.7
